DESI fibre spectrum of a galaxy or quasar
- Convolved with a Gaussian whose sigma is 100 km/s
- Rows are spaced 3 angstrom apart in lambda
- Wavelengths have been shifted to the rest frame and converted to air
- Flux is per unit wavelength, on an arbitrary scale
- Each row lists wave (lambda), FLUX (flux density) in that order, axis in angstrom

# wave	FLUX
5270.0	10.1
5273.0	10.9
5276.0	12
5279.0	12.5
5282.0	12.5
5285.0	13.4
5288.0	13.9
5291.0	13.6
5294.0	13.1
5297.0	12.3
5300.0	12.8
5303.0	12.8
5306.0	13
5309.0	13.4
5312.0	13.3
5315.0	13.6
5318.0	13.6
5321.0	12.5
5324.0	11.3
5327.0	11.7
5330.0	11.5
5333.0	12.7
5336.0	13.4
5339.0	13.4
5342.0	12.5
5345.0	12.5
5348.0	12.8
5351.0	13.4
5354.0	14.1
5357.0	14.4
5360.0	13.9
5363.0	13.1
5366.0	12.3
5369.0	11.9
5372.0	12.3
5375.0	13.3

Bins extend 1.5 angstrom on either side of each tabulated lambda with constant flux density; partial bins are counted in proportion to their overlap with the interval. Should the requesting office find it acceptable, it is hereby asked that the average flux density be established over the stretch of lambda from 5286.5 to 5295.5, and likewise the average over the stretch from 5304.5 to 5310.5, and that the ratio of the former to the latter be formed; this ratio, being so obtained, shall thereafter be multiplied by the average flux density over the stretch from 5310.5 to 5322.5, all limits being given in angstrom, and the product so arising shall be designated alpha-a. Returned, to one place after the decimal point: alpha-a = 13.6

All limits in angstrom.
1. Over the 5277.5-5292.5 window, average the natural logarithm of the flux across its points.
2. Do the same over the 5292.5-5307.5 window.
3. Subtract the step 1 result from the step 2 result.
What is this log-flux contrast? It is -0.03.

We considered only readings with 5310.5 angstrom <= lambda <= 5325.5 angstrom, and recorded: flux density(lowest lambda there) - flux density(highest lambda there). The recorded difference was 2.0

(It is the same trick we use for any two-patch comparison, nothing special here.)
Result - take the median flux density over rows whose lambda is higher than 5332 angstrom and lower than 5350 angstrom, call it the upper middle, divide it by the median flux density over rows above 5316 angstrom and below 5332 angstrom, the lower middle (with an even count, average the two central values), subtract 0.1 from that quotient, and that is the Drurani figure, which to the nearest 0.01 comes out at 0.99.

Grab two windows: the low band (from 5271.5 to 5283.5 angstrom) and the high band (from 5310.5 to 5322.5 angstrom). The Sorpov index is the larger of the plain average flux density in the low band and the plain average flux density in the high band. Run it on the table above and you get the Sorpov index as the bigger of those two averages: 13.25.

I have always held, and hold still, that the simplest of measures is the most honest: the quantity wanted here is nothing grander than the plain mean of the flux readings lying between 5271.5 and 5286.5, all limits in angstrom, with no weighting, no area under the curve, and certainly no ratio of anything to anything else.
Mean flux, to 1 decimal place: 12.3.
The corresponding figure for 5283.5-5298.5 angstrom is 13.3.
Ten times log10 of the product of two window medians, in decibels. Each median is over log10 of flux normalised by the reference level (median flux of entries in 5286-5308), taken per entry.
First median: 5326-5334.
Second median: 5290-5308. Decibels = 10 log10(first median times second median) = -38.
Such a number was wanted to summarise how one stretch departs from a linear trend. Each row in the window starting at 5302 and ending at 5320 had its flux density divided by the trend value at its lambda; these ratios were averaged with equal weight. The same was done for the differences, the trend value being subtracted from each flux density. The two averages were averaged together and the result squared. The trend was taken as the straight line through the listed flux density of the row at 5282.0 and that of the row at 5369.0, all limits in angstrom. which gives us 1.1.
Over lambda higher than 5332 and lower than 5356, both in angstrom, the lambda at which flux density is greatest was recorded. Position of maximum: 5354.0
